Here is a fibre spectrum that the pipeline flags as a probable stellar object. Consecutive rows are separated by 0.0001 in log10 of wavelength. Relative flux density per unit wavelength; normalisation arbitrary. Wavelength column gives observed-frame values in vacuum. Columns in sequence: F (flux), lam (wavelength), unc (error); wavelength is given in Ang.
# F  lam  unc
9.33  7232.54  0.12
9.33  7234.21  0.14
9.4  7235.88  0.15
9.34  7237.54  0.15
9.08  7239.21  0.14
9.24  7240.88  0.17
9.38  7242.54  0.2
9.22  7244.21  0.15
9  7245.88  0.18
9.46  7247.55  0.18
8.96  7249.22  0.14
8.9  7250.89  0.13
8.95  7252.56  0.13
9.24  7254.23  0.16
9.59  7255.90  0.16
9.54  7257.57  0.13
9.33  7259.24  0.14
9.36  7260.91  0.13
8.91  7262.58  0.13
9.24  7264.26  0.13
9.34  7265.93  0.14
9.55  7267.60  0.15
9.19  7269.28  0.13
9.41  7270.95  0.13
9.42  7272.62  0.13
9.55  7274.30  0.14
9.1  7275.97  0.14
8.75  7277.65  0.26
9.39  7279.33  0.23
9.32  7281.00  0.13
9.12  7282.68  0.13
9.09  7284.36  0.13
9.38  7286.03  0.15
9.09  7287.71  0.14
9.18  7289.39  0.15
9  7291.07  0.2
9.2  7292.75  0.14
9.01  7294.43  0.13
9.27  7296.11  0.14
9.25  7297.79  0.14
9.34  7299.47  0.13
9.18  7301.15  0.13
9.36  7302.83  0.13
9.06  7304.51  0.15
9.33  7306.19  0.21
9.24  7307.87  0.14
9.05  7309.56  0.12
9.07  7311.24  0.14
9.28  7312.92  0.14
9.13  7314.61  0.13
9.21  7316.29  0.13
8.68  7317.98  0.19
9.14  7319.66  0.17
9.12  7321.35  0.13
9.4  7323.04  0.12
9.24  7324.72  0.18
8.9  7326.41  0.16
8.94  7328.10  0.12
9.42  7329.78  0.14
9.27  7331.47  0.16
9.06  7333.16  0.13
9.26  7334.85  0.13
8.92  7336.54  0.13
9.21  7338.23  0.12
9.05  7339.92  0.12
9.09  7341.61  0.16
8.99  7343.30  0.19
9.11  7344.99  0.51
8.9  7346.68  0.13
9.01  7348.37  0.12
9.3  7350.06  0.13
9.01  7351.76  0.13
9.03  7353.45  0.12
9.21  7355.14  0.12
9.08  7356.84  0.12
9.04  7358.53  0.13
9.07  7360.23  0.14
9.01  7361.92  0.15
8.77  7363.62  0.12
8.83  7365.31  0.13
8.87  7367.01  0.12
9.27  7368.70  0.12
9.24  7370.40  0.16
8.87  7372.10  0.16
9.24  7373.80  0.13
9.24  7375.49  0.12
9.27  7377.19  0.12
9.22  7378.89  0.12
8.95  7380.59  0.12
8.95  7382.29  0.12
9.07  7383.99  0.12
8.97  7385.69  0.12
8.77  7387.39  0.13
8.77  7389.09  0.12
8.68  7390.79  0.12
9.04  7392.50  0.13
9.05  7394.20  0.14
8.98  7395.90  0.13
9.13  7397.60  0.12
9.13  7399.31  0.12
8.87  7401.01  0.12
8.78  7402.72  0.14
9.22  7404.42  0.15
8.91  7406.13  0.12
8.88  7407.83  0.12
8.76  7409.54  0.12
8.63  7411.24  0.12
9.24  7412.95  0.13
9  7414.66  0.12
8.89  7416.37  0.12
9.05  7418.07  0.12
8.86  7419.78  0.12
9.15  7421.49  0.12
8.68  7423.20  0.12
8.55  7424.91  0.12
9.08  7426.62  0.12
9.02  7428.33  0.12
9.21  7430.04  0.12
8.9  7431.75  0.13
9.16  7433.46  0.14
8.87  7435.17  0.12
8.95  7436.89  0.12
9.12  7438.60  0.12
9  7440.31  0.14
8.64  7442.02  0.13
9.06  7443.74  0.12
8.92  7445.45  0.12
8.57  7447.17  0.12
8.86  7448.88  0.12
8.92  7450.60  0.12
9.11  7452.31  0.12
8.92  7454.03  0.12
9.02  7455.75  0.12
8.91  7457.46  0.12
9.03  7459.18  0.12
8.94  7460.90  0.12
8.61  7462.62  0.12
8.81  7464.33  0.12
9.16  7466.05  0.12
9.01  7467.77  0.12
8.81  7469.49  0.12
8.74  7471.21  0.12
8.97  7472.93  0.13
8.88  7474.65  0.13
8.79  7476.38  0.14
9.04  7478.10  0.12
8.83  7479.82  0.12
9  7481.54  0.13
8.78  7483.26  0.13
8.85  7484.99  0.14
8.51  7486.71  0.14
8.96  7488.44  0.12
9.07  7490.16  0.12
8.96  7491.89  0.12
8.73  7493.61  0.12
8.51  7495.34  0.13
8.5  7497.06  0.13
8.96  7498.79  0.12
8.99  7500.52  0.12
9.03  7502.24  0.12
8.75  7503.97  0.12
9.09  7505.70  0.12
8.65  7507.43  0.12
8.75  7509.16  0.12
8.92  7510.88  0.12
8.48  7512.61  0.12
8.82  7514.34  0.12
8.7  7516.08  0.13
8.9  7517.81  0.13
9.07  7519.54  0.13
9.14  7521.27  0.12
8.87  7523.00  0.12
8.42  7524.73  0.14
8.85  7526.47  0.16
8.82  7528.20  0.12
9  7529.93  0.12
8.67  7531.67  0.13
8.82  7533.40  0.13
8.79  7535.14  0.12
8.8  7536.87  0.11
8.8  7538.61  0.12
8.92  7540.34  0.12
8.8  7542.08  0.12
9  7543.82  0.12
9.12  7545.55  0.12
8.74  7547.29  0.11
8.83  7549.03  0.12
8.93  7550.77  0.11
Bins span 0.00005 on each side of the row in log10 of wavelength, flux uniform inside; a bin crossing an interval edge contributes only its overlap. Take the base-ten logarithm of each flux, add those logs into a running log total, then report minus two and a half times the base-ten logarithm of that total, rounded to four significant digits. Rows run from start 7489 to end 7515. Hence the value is -2.879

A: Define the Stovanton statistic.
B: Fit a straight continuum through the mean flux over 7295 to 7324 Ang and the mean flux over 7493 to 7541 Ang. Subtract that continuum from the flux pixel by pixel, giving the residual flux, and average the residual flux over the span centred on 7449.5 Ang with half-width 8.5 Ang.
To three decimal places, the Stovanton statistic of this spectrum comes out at -0.040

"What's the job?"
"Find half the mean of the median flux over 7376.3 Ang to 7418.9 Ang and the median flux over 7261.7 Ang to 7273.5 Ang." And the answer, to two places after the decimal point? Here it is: 4.58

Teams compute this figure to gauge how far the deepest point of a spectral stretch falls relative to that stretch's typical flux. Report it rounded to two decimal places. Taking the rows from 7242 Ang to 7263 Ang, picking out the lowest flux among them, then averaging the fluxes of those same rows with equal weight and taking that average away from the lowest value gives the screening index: -0.32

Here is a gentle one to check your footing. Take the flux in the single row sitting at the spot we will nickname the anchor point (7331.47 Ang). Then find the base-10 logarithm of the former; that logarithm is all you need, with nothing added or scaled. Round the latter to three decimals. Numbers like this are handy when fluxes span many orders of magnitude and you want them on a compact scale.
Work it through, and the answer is 0.967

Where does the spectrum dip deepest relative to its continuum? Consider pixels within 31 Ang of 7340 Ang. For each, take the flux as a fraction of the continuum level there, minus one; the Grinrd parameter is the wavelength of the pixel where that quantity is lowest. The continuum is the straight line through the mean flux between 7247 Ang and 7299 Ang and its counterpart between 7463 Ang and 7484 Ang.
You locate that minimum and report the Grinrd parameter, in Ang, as 7317.98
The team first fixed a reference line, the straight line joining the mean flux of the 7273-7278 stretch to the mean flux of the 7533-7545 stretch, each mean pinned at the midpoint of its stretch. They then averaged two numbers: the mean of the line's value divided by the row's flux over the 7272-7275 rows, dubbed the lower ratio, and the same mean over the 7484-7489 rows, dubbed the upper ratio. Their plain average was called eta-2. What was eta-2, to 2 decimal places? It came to 0.99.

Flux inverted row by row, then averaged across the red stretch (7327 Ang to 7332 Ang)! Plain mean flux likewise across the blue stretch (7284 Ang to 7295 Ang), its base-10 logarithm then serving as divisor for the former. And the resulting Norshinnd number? 0.113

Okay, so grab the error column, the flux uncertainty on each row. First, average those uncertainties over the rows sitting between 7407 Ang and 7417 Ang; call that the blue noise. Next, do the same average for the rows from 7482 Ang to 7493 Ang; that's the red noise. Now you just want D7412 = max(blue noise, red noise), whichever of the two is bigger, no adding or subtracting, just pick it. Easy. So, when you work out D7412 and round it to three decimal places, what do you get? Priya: 0.128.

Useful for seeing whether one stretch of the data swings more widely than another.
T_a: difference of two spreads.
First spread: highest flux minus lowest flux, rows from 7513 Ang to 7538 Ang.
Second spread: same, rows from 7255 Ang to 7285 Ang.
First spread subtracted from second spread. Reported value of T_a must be 0.120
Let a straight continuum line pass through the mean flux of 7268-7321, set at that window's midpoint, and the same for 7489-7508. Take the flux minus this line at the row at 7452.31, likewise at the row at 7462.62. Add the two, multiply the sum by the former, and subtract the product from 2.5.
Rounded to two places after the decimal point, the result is 2.52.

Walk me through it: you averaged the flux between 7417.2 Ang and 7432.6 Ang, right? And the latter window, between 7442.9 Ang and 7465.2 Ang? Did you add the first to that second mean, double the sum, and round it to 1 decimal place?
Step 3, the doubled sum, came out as 35.7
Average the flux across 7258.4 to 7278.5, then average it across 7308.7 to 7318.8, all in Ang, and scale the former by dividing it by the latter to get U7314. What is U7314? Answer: 1.02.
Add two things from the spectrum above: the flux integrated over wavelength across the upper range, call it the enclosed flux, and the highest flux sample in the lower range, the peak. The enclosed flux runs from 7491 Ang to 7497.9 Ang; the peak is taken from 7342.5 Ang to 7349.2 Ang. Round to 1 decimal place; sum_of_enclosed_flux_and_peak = 69.0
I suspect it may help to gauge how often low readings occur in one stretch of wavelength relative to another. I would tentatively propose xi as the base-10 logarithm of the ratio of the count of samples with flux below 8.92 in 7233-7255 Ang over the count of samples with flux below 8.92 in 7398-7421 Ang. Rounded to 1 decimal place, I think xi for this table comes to -0.9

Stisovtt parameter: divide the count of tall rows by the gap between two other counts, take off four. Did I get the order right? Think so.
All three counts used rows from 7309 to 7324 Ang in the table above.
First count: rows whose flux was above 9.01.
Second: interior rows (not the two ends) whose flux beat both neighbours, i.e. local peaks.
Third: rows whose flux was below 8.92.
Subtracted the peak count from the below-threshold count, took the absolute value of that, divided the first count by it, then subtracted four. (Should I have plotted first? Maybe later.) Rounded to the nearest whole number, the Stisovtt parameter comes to 0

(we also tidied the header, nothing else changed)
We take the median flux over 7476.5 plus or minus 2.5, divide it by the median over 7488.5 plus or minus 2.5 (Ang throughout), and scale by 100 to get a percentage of 99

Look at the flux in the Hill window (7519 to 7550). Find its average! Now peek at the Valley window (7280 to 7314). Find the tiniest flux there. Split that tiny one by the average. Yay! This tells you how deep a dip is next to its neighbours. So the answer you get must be 1.016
